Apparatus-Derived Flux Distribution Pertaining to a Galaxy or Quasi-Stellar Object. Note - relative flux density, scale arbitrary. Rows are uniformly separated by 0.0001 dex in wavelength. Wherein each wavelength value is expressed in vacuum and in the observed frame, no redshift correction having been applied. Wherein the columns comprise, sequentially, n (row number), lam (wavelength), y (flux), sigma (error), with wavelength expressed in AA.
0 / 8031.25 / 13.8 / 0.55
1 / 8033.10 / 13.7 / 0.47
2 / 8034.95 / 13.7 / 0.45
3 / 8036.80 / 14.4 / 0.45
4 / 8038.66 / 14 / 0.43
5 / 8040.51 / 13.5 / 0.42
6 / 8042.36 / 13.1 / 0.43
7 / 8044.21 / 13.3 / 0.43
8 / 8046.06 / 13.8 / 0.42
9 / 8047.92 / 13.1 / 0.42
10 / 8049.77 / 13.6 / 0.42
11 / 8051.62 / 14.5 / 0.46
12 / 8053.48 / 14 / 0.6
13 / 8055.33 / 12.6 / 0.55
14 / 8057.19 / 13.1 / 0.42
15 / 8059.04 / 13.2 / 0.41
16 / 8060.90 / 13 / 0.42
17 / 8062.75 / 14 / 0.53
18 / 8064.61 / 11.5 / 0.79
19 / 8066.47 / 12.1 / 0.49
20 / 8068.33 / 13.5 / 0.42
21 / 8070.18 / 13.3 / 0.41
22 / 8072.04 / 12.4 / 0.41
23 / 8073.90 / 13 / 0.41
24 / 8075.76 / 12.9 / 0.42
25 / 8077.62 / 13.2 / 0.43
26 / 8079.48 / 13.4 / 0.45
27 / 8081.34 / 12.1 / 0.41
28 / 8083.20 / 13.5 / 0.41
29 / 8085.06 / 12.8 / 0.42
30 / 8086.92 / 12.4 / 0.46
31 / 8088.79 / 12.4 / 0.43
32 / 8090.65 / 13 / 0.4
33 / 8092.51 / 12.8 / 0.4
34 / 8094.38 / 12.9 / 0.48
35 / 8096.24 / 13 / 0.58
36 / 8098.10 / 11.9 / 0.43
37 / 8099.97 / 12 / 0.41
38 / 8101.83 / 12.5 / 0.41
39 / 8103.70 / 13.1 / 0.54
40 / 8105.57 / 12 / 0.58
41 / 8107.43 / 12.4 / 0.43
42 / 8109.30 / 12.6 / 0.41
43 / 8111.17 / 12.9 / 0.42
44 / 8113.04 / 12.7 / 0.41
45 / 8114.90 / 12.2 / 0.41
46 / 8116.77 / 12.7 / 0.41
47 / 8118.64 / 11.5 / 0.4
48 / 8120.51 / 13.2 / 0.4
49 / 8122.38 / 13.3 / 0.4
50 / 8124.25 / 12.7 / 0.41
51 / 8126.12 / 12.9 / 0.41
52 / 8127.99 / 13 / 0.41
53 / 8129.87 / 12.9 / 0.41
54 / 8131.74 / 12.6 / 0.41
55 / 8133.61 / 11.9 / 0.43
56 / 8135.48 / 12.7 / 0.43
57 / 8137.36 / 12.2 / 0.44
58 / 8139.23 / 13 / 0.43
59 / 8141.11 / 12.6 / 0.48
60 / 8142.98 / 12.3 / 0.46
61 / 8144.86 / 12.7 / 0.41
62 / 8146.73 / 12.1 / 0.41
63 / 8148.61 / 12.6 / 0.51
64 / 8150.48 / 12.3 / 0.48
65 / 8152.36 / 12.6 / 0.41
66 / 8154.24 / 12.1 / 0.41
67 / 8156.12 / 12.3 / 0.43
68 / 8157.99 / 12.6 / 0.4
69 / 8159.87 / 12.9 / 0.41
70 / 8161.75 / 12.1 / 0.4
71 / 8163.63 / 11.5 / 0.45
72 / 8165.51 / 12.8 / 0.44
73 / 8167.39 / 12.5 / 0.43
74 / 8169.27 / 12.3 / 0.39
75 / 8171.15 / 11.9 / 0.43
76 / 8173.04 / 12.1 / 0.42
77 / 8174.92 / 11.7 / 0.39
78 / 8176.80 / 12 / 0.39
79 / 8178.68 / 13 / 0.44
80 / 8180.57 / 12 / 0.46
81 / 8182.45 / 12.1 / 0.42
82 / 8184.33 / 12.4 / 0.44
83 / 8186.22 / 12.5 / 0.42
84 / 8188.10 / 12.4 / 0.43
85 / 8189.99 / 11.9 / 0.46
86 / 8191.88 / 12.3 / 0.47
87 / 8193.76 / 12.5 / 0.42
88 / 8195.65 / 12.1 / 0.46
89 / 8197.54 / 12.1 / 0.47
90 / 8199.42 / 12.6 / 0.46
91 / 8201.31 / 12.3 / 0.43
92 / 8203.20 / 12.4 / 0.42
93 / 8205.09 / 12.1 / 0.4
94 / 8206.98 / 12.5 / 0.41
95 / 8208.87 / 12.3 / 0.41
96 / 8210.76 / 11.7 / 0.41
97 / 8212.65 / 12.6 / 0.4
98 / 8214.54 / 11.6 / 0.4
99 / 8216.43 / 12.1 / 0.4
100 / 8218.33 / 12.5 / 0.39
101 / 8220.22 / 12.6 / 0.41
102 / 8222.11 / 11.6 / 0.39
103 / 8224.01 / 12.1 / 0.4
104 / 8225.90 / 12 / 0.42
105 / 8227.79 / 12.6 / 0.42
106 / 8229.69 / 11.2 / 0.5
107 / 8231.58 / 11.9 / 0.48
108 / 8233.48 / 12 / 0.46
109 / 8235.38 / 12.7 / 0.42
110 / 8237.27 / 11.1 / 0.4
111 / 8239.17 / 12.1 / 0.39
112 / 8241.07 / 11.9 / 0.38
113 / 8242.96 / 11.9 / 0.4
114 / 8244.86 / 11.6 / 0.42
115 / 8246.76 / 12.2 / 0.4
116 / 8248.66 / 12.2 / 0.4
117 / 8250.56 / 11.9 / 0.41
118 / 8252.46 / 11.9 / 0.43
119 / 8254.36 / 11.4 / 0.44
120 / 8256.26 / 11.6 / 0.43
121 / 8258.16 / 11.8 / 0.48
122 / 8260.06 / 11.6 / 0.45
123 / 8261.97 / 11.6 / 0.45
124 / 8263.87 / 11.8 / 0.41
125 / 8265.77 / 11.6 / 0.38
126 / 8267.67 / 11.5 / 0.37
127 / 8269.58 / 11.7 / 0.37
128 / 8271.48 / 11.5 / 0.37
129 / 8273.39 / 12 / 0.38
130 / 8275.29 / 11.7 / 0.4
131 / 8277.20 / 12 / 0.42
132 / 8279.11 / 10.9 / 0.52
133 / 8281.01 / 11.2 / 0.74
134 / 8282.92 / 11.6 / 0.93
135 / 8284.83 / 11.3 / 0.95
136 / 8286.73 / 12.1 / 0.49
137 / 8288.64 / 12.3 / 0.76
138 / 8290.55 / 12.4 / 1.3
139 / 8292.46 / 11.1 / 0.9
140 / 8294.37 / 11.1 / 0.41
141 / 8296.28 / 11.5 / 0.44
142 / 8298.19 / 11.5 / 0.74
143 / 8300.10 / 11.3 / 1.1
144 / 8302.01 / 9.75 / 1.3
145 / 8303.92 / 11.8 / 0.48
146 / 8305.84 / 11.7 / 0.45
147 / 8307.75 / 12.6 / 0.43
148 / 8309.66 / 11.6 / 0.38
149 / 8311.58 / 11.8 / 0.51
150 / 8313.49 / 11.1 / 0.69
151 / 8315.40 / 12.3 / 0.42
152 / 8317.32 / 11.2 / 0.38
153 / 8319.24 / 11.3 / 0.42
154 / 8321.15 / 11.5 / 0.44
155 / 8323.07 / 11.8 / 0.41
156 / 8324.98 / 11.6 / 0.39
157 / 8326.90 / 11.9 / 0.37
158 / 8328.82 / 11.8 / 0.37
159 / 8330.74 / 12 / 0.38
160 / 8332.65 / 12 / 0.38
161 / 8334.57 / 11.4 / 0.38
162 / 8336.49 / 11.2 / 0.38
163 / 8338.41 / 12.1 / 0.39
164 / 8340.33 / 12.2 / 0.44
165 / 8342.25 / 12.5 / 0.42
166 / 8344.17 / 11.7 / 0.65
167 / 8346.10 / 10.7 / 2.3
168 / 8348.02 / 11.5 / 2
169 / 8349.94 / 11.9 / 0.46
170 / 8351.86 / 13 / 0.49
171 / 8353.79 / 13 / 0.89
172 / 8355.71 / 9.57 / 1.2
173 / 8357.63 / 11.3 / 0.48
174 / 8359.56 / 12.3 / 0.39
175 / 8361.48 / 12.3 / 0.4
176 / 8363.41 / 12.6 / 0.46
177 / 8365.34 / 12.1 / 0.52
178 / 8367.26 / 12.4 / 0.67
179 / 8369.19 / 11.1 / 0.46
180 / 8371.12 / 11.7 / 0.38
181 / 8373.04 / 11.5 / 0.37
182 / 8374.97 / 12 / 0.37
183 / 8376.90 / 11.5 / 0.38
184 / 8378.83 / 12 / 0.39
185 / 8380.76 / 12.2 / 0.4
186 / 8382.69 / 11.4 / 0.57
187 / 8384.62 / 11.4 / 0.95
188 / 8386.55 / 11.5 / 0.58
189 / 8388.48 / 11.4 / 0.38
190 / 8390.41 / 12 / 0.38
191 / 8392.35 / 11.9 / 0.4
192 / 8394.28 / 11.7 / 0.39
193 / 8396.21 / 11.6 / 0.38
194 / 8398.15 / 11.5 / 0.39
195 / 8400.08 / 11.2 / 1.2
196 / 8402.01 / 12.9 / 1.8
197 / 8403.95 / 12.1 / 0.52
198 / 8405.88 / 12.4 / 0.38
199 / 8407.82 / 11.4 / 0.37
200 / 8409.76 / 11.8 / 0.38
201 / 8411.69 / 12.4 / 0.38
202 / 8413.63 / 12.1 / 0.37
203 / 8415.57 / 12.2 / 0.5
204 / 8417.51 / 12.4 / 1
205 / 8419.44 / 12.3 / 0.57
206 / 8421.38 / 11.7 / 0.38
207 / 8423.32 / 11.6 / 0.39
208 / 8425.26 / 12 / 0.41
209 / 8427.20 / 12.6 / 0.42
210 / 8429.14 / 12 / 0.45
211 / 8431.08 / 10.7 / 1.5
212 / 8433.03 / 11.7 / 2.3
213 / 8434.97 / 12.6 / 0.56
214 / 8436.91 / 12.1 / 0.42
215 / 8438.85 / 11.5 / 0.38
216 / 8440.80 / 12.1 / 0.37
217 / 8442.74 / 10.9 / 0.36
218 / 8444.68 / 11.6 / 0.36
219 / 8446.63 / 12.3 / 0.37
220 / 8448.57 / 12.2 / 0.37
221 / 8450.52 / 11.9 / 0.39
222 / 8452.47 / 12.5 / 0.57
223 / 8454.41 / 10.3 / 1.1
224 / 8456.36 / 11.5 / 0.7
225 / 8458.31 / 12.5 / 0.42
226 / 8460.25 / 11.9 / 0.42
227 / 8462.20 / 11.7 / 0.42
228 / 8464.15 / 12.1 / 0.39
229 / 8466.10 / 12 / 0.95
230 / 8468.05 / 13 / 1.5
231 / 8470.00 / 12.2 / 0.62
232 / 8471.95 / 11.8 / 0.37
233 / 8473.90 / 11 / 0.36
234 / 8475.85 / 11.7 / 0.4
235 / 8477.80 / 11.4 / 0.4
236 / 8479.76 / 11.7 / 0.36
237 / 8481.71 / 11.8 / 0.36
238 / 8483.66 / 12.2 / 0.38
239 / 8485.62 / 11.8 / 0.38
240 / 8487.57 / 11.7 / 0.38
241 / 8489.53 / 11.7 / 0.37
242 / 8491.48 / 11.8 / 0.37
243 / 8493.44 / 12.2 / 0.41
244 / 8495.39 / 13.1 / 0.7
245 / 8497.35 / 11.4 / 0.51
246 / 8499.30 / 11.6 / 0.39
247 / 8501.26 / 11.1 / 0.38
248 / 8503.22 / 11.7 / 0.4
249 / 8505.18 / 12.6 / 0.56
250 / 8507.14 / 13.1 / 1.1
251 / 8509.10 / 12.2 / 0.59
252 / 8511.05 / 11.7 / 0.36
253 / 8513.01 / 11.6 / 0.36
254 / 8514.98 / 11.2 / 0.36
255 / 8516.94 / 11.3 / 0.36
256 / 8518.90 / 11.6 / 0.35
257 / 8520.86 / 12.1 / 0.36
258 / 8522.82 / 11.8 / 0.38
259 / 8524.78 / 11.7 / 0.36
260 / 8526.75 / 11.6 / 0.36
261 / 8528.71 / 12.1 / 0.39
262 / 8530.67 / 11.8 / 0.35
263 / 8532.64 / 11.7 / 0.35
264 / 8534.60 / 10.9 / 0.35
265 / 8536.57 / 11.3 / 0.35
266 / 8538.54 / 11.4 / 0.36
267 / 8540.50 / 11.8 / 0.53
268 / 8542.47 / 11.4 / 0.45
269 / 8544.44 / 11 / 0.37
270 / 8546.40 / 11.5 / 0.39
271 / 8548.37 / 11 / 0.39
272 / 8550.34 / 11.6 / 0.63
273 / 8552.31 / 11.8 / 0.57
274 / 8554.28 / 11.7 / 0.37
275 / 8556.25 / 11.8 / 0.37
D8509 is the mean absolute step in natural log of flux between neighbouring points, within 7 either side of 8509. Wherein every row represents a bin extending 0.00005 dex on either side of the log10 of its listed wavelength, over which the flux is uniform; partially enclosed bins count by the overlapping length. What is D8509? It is 0.045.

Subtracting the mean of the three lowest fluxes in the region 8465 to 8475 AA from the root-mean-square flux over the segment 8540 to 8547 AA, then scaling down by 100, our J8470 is -0.002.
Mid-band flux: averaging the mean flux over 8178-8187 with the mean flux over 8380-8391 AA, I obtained 12.0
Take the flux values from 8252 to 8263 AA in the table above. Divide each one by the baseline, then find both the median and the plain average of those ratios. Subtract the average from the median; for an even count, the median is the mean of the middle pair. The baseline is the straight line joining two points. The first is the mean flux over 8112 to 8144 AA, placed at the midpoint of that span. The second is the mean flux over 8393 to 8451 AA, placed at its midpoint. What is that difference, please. -0.003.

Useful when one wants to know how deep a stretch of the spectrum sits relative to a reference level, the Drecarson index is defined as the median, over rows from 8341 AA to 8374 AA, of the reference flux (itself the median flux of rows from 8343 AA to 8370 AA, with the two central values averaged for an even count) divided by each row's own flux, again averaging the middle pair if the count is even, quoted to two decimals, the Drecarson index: 1.01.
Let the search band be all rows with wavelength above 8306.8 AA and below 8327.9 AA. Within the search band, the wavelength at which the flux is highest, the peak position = 8307.75 AA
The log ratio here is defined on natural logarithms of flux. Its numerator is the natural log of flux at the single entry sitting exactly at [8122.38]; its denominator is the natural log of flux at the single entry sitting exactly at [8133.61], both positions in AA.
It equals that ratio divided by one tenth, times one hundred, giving 1045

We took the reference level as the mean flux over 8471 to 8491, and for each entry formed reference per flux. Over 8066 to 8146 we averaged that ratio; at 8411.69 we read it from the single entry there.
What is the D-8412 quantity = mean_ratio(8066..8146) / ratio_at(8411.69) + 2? 2.98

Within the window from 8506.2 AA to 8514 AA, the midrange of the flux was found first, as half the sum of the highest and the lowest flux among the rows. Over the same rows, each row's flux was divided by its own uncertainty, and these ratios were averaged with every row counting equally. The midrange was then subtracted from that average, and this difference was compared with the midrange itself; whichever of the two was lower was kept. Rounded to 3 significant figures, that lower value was 12.0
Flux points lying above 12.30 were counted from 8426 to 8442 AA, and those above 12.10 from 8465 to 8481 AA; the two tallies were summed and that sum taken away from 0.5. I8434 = -3.5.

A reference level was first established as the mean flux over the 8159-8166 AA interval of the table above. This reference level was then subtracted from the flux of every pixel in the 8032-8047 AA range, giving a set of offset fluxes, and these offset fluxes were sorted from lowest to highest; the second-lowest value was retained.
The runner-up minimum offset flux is 1.0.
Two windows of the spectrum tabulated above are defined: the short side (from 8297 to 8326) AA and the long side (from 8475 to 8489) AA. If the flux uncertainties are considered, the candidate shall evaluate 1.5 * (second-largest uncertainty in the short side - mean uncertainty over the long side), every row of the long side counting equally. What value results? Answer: 1.1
